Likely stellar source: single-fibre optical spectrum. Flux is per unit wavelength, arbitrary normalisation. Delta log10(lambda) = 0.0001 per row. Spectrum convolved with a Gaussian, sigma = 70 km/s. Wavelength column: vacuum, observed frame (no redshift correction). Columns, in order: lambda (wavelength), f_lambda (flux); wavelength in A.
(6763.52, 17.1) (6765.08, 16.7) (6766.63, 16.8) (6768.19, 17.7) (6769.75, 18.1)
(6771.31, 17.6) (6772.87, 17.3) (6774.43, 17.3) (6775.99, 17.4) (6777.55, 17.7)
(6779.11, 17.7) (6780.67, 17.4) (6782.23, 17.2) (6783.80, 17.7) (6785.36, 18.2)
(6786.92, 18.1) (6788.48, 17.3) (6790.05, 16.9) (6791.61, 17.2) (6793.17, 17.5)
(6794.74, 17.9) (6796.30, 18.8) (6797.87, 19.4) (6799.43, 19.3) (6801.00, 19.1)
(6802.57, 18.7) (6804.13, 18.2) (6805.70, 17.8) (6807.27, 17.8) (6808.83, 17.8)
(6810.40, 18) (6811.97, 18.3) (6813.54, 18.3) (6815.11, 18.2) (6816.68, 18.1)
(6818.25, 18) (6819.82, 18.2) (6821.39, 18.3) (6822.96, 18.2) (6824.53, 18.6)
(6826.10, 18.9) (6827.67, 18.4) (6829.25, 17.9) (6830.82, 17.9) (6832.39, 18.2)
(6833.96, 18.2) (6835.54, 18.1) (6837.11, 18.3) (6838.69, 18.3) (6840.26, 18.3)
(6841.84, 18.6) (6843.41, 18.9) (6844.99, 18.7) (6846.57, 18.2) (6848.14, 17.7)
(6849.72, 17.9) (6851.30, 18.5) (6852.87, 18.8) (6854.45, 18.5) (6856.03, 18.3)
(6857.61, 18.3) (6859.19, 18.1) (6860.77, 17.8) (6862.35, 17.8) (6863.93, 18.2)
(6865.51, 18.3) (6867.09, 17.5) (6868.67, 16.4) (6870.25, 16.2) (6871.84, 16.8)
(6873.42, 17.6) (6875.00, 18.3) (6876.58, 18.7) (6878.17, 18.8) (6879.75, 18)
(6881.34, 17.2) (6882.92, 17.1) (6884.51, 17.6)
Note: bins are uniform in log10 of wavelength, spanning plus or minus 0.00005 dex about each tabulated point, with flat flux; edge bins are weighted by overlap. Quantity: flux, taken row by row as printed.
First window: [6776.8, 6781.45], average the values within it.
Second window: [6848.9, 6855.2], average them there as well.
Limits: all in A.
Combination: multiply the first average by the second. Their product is 324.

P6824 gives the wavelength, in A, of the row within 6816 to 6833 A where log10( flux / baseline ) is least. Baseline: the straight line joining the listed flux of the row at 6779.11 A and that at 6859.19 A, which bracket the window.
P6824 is 6830.82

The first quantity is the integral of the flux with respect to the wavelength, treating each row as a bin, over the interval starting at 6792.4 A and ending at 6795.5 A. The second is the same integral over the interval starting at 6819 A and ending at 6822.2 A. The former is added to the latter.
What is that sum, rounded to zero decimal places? 113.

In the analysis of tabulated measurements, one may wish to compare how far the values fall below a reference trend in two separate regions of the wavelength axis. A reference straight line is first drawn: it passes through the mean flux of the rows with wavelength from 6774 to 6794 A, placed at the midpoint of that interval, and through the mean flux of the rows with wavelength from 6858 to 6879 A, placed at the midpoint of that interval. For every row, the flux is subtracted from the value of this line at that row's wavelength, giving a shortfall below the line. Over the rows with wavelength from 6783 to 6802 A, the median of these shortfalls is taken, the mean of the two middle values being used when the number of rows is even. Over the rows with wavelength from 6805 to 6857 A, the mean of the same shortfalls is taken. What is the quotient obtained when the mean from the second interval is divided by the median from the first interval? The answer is 1.30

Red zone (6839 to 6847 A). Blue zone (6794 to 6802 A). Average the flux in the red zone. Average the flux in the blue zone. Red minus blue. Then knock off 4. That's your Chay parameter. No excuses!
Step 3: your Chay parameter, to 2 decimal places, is -4.36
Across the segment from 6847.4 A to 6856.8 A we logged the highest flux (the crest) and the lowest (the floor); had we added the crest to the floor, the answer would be 36.5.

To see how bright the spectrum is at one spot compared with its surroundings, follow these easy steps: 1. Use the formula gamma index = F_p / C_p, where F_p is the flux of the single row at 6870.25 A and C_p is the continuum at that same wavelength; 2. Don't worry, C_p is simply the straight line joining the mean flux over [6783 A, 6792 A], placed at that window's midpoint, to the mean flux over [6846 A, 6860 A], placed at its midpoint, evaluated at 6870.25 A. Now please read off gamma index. 0.88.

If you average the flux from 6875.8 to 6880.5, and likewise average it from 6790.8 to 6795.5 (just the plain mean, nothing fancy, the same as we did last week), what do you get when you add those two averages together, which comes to 36.0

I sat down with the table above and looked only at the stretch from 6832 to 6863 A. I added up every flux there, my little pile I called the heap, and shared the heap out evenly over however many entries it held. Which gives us 18.3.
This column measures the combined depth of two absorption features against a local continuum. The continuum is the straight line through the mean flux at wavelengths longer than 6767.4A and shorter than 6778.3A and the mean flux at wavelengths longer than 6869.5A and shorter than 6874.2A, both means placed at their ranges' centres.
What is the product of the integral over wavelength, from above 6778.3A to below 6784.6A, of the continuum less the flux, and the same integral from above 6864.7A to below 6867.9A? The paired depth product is 0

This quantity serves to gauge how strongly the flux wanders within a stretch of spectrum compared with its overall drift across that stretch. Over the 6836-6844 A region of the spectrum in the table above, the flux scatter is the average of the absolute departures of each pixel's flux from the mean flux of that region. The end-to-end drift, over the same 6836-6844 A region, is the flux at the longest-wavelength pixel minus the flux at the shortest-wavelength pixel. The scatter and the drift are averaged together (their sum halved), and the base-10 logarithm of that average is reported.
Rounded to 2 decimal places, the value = -0.39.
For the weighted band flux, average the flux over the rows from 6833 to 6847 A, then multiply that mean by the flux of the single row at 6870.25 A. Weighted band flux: 298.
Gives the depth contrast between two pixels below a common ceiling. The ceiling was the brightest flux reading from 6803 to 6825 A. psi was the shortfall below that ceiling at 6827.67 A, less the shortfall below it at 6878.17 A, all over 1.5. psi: 0.27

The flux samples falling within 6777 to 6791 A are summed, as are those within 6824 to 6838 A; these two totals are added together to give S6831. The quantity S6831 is 323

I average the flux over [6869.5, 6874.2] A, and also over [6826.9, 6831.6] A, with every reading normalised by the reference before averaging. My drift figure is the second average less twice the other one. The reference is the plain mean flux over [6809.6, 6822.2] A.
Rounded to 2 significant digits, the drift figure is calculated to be -0.86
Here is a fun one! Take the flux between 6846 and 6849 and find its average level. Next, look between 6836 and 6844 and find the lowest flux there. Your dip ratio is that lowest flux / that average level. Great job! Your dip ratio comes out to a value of 1.02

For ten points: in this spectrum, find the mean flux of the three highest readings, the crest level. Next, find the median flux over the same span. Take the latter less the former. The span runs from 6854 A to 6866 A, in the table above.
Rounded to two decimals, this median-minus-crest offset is -0.12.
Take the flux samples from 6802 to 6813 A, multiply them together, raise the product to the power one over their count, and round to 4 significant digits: 18.08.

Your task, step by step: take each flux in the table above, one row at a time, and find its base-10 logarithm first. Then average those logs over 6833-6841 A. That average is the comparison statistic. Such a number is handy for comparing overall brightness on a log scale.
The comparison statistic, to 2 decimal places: 1.26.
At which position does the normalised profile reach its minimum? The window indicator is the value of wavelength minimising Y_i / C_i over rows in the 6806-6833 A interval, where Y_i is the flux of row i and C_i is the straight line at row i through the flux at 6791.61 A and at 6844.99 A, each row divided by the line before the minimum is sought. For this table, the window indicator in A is 6830.82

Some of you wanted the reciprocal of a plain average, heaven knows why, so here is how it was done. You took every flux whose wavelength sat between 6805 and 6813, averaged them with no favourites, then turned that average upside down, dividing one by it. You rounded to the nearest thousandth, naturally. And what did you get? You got 0.056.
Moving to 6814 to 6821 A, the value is 0.055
